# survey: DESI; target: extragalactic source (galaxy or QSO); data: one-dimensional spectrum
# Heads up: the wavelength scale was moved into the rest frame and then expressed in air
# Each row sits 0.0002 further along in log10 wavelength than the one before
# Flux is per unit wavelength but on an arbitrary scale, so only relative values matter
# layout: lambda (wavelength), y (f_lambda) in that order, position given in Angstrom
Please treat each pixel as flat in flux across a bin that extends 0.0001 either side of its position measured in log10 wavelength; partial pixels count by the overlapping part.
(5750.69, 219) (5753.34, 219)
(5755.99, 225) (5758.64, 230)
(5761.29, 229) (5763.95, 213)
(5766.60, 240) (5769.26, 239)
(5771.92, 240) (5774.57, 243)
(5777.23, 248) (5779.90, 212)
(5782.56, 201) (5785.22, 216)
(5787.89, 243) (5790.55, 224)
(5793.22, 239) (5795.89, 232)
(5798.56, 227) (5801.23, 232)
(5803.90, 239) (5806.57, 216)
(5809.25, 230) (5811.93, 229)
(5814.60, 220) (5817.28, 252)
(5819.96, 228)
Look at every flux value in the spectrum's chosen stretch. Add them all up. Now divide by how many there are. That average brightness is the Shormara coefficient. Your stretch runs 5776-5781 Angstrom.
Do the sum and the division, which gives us 230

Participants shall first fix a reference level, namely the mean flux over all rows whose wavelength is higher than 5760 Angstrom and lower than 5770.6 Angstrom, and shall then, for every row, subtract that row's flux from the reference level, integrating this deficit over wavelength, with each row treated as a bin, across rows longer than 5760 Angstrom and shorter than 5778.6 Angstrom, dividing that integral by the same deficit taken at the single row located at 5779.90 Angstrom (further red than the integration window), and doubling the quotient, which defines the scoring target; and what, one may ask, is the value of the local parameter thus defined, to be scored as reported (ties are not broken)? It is -12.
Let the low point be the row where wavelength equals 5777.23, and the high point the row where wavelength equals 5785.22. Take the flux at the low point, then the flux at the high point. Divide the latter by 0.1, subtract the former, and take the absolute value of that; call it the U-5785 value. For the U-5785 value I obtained 1912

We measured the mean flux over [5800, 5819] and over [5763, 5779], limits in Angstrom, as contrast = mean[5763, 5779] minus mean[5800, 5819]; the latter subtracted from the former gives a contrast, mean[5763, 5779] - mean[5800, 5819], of 6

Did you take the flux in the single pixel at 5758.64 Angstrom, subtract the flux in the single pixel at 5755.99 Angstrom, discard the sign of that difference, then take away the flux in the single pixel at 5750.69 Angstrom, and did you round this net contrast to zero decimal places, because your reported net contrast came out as -214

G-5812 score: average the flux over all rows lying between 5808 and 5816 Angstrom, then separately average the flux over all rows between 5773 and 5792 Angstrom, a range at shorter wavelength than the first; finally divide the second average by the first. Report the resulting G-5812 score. 1.00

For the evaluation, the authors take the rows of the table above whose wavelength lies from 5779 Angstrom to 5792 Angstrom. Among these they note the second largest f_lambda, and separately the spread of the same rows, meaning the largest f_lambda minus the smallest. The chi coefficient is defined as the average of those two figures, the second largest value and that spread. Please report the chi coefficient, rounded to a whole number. 133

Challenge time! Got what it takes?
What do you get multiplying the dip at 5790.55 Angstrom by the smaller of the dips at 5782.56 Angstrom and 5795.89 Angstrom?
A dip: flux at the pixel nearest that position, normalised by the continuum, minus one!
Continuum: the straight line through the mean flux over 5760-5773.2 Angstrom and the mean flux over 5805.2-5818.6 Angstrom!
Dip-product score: 0.0038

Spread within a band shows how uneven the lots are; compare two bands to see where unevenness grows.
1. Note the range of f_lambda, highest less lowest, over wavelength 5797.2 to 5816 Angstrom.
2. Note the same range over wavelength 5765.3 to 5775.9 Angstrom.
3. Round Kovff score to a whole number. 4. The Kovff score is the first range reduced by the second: 19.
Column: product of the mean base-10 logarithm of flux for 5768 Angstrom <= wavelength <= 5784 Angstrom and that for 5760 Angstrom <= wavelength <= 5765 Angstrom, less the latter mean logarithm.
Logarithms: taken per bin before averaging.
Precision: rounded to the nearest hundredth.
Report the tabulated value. 3.19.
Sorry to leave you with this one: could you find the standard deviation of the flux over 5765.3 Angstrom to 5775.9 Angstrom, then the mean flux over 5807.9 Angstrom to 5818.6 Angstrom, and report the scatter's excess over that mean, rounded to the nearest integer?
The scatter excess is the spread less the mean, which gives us -231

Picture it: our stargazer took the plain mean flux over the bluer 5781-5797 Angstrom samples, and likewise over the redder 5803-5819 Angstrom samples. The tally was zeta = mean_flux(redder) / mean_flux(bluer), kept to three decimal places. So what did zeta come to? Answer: 1.023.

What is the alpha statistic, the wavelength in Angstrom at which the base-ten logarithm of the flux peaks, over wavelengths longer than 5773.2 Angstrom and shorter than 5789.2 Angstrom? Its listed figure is 5777.23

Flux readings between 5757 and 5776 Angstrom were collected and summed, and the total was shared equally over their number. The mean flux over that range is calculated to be 233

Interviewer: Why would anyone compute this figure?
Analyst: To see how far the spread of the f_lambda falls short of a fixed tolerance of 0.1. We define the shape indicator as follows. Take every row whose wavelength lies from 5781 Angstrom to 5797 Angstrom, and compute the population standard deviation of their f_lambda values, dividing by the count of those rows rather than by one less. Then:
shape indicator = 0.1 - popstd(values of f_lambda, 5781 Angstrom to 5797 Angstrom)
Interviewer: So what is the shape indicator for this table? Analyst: -14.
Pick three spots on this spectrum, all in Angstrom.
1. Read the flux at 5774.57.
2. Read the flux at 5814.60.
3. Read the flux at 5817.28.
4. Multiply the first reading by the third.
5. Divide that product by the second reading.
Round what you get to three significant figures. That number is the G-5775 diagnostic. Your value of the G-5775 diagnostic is 278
